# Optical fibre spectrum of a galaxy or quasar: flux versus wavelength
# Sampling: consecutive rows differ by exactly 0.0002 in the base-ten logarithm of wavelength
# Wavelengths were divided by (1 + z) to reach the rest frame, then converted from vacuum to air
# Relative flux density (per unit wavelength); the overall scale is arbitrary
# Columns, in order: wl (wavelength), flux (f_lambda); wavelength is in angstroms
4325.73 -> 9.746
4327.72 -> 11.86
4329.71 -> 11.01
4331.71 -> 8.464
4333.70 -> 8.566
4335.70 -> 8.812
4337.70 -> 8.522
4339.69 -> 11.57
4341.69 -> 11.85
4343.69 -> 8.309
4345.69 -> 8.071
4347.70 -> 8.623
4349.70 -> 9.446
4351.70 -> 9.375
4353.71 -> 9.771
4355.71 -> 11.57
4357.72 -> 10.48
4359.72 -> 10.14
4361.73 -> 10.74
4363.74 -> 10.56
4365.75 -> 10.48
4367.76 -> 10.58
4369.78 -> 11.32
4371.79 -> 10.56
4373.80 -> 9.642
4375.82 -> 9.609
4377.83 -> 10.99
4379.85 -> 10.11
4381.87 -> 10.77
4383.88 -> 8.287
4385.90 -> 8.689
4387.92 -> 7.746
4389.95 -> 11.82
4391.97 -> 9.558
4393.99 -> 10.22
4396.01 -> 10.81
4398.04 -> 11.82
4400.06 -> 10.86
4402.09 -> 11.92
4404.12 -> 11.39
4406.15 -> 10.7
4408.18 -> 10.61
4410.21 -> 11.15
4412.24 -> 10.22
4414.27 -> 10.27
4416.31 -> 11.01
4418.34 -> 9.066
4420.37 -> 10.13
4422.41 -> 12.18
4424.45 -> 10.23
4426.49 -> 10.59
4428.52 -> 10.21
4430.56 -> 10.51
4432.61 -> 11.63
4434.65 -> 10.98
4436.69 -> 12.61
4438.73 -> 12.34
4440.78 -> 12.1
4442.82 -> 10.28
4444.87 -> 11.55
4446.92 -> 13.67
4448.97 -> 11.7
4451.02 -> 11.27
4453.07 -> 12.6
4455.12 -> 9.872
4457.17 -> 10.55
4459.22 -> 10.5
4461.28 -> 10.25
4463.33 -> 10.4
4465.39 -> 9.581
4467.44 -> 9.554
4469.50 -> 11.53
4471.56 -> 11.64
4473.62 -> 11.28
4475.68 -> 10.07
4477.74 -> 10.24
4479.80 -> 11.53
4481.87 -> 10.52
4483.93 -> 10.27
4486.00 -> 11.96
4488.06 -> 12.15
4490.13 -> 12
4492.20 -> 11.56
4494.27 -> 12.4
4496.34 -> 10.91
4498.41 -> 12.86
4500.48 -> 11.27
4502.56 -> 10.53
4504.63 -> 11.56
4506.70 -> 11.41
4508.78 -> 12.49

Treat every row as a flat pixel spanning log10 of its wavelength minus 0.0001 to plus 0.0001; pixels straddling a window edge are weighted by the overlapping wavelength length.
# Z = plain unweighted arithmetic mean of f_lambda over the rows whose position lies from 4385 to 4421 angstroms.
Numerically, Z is 10.4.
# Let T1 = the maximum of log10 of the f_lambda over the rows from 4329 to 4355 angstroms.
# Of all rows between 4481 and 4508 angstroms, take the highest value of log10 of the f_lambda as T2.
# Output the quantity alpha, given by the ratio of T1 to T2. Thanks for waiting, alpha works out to 0.97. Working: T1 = 1.07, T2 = 1.109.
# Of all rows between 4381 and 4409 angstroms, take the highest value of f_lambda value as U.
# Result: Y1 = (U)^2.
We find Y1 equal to 142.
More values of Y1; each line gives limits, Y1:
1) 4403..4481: 187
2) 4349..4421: 142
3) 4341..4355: 140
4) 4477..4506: 165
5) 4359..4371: 128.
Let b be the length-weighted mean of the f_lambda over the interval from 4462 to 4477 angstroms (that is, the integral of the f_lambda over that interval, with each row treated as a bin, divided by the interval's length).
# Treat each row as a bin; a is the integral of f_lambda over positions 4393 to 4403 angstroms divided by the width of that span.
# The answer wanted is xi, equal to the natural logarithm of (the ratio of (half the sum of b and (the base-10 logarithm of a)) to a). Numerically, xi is -0.65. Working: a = 11.1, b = 10.6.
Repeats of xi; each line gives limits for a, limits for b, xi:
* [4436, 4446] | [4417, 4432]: -0.71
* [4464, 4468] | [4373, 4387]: -0.59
